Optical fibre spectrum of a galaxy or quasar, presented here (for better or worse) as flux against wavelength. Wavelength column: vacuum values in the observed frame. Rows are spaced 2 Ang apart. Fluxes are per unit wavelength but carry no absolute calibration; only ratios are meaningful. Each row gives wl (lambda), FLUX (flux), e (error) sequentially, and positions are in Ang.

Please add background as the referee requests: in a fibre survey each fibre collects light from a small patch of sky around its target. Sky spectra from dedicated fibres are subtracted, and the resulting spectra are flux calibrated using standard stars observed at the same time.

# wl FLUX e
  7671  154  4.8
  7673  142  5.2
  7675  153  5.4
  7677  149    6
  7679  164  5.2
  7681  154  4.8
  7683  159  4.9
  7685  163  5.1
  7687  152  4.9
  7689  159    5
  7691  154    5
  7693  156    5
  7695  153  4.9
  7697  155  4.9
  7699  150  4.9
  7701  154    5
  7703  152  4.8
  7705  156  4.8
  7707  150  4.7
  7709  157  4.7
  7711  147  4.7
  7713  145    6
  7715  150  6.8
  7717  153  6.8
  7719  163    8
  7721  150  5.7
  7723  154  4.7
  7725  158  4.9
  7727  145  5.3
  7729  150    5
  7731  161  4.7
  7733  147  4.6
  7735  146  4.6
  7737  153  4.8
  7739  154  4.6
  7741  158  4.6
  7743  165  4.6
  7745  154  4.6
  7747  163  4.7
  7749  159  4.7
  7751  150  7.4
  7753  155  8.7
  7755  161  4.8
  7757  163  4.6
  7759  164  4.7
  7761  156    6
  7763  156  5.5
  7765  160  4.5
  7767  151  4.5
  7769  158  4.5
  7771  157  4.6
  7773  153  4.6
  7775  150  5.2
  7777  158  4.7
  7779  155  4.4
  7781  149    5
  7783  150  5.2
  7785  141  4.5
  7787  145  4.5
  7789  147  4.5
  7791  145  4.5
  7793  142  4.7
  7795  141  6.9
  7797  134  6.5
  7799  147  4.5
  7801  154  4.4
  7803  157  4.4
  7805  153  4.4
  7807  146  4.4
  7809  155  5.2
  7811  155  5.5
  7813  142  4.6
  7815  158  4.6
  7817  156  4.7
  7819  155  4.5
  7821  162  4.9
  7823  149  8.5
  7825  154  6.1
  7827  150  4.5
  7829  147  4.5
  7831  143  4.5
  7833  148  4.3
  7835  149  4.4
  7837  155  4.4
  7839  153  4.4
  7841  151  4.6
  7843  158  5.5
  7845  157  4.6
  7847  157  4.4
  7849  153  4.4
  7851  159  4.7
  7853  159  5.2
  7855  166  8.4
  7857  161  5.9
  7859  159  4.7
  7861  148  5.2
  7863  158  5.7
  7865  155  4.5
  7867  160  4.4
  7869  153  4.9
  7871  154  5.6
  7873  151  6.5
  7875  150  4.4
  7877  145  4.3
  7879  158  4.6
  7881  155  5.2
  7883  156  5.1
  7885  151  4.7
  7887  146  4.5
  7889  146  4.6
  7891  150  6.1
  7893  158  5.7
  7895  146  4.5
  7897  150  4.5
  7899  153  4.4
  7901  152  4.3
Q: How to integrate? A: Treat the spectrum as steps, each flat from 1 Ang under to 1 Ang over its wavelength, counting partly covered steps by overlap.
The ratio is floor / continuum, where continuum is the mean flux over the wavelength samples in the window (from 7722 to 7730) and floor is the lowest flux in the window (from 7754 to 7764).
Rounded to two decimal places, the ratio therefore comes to 1.03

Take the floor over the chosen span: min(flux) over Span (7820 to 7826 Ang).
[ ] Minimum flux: 149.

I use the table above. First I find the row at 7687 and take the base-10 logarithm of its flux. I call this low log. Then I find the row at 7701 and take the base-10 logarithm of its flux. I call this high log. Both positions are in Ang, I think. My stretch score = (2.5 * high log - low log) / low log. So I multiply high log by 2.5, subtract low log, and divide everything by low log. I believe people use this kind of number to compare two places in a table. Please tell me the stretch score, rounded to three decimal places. 1.507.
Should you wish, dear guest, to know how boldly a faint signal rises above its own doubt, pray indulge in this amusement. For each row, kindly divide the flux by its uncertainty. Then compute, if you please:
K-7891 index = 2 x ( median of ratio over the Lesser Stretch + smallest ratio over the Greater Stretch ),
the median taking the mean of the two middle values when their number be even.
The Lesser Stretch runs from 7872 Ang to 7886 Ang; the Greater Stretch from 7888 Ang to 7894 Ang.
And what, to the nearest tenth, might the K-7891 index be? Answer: 113.4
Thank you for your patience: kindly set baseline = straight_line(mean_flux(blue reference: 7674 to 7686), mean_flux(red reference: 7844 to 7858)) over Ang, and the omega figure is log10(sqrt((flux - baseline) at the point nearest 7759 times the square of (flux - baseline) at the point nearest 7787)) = 1.5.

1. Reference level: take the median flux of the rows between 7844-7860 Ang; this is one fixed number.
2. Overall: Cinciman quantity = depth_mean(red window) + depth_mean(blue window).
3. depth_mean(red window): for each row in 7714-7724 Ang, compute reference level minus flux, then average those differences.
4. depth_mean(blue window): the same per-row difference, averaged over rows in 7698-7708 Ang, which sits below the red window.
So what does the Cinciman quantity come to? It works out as 12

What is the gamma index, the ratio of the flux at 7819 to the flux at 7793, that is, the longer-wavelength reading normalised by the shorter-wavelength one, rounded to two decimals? 1.09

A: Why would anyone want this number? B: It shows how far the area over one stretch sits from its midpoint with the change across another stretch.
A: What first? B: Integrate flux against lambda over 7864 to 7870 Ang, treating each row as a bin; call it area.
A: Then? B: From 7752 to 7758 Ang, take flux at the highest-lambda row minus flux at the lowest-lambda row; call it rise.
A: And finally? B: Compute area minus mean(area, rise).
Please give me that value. 464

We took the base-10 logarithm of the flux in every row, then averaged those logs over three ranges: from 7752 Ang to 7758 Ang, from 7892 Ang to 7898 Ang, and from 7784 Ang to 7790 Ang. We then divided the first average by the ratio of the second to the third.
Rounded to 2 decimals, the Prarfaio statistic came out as 2.18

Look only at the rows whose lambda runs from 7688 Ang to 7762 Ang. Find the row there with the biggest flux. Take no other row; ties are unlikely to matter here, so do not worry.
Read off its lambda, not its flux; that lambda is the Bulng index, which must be 7743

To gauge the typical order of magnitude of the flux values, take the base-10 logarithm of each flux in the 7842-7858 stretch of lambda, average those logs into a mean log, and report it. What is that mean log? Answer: 2.20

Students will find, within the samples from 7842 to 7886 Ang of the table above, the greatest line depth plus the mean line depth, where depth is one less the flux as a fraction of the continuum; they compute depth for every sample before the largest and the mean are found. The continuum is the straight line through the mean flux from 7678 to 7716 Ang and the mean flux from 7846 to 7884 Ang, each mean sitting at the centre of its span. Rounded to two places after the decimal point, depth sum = 0.07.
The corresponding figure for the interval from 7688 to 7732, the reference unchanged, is 0.07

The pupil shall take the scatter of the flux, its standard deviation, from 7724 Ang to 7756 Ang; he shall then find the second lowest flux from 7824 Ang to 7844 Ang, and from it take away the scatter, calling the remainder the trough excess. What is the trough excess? 141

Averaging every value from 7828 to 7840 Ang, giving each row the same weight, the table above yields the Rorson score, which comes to 149.2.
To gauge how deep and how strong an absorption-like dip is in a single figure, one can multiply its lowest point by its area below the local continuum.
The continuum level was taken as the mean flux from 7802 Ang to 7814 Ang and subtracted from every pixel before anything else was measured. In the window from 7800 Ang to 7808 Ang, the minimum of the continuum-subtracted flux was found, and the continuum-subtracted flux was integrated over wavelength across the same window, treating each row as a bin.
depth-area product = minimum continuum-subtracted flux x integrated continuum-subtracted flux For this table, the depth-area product -50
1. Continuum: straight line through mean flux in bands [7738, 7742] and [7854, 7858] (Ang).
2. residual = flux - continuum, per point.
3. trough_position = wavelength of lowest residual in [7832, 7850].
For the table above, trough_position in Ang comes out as 7833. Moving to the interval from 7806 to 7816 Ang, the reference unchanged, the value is 7813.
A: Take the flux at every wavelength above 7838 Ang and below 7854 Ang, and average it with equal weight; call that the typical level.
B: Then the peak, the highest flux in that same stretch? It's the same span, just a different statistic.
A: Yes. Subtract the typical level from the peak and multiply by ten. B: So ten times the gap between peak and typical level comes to 31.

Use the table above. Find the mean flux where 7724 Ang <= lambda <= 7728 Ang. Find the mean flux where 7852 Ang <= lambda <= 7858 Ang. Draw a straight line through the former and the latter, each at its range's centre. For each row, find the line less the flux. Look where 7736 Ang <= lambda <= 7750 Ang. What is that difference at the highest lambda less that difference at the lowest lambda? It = -5.0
